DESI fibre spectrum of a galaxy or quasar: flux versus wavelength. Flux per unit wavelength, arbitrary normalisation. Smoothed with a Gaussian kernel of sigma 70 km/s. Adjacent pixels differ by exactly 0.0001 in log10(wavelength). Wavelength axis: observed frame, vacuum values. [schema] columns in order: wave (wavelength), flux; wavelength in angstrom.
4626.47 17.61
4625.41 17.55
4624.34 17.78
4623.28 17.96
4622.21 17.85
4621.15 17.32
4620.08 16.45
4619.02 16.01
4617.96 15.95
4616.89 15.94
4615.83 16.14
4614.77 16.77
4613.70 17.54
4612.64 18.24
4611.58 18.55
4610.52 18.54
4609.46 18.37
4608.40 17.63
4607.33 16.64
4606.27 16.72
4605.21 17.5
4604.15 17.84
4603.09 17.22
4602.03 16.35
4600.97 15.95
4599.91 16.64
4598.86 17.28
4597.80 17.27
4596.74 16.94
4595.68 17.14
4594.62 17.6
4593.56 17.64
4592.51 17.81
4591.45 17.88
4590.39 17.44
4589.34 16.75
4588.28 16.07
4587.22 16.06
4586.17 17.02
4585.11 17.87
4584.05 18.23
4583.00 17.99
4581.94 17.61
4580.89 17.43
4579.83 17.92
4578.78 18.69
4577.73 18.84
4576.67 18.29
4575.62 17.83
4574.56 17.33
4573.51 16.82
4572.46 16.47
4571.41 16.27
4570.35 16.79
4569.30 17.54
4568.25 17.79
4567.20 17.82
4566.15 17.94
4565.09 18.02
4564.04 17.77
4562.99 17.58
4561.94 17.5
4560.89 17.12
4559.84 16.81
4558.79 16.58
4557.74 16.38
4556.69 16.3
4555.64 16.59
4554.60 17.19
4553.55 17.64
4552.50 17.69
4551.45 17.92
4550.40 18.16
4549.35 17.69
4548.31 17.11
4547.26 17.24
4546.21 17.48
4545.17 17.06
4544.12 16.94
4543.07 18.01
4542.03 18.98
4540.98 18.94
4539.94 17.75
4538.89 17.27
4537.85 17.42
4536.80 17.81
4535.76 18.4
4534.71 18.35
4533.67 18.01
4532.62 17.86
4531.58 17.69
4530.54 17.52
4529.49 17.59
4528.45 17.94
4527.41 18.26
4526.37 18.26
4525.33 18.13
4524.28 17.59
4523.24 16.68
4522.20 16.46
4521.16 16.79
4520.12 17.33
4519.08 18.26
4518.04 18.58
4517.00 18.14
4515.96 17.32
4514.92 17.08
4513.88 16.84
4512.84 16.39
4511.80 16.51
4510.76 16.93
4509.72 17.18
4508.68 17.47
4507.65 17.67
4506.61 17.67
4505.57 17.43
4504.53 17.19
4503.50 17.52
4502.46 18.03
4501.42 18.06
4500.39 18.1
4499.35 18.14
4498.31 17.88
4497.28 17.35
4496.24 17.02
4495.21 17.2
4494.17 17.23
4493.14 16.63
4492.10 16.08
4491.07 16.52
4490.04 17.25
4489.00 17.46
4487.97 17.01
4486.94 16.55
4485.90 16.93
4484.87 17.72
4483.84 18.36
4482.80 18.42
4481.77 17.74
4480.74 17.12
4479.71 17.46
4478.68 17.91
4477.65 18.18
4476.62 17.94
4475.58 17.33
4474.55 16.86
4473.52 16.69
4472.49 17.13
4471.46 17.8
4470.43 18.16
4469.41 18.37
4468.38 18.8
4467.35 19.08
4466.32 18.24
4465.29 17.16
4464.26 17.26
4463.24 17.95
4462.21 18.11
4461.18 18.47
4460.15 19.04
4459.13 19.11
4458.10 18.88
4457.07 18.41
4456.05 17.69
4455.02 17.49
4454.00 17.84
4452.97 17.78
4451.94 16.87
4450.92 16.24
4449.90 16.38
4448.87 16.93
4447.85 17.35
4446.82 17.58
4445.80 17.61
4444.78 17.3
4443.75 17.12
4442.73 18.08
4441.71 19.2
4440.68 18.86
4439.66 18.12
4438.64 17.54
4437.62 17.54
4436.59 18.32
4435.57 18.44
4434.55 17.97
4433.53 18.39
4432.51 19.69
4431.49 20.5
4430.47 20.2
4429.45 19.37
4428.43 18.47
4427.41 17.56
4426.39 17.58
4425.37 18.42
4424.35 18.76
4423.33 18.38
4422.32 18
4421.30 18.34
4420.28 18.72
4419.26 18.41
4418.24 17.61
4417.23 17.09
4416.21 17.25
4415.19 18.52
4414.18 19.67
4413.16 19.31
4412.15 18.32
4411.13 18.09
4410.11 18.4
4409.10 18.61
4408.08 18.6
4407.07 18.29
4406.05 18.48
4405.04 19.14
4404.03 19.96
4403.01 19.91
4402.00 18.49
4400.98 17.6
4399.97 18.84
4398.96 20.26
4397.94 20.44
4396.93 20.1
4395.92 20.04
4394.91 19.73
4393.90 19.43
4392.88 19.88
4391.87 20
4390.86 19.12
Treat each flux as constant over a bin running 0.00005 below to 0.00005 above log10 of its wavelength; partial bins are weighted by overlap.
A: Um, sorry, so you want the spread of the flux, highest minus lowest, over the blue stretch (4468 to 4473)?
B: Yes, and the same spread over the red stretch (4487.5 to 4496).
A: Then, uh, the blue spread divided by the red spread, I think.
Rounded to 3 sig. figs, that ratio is 1.21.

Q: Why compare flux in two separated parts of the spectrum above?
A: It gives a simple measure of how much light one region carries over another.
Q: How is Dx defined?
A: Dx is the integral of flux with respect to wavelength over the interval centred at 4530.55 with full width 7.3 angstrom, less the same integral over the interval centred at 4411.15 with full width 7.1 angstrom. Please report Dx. -3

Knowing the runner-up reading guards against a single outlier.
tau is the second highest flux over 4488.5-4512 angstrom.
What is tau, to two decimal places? 18.10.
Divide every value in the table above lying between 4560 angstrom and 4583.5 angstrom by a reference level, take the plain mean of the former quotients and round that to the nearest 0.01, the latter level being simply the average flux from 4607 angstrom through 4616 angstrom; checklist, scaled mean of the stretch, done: 1.00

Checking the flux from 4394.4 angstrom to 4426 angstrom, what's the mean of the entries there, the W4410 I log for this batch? 18.8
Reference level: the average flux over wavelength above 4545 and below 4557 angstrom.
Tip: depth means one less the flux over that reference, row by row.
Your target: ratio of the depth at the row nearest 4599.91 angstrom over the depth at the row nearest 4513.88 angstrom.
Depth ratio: 1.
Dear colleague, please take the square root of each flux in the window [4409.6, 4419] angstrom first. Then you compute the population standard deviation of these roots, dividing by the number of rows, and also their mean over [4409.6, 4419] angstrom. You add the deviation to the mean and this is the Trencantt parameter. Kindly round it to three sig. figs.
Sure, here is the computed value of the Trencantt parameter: 4.37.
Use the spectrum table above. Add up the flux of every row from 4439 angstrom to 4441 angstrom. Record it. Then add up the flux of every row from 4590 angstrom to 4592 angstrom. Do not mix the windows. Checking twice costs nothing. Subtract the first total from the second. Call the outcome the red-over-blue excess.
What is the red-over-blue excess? -1.7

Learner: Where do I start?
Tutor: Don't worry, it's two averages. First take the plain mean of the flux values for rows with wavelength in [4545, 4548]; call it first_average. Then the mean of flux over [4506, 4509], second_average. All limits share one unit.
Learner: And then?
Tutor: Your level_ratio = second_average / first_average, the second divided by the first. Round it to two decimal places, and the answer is 1.02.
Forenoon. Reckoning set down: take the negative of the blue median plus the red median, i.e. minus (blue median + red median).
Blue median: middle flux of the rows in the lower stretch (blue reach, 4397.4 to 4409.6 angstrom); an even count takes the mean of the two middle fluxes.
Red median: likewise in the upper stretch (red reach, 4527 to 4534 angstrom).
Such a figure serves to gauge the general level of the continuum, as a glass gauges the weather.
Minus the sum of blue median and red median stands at -36.6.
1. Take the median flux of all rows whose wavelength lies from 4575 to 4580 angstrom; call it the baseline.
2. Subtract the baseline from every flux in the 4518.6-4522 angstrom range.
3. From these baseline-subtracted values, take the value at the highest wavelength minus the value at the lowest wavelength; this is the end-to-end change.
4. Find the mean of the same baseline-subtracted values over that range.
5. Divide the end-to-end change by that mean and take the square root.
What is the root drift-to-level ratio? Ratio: 1.3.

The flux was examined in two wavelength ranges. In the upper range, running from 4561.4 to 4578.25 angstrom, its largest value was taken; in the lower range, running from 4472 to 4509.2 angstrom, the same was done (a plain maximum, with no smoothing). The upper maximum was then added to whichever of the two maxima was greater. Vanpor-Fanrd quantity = 37.7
